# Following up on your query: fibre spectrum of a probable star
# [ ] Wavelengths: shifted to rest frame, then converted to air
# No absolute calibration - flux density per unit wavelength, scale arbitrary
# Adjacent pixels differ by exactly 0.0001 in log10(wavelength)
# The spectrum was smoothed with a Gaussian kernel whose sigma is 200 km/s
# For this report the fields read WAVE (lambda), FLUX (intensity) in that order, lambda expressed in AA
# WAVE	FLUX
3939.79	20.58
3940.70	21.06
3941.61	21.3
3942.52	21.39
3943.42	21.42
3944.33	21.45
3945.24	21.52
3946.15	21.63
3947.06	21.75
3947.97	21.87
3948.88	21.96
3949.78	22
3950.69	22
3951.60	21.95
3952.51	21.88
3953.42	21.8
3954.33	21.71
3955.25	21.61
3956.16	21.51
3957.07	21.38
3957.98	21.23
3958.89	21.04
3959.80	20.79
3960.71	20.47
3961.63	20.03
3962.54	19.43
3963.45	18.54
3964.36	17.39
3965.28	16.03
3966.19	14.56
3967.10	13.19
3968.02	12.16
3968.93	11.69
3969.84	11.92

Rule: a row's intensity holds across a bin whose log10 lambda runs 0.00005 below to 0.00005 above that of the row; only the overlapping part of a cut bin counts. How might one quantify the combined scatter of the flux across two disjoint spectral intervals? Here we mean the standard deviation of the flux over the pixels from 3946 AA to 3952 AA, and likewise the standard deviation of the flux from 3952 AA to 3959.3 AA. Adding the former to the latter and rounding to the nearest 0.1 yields 0.4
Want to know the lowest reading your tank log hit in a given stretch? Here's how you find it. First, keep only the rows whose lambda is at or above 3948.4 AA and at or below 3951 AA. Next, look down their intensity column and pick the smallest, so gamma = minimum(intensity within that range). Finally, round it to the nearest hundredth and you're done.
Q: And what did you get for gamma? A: 21.96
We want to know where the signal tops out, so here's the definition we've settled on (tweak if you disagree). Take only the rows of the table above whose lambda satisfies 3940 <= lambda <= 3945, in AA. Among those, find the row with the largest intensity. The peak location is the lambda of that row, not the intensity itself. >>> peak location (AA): 3944.33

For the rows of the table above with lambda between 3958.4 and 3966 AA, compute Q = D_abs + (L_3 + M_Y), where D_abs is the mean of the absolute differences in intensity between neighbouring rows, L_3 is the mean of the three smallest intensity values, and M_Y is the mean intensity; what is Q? 37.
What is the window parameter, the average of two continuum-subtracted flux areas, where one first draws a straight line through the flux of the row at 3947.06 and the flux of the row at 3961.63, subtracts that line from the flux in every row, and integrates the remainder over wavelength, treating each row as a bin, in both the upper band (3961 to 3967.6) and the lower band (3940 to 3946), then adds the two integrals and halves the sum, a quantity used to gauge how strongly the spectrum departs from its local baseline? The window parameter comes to -11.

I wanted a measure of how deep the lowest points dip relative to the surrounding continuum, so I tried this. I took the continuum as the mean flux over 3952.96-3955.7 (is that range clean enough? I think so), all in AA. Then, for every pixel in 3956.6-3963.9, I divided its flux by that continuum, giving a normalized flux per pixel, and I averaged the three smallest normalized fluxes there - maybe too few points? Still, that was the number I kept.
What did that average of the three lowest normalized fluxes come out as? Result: 0.89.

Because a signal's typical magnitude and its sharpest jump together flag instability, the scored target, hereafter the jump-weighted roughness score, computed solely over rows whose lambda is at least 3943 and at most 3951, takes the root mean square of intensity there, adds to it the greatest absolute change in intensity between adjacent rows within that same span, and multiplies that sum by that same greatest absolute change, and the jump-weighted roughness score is 2.6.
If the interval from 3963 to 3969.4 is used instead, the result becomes 24.2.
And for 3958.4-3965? 24.0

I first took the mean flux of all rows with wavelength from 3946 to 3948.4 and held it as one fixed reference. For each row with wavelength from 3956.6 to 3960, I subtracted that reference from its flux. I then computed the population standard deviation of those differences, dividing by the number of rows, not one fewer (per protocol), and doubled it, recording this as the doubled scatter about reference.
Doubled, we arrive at 0.4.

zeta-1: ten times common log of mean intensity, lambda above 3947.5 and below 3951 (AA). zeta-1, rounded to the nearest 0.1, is 13.4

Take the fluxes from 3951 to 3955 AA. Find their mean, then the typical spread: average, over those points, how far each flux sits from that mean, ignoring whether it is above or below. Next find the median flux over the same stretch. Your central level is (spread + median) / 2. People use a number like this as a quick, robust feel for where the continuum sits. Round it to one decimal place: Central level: 11.0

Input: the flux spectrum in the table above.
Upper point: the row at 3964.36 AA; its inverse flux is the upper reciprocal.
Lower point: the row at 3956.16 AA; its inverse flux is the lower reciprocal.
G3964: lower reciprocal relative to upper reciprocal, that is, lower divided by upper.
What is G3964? 0.81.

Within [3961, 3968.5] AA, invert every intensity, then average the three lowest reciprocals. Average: 0.0518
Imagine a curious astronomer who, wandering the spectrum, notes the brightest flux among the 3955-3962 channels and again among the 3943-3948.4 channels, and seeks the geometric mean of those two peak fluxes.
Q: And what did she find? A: 21.7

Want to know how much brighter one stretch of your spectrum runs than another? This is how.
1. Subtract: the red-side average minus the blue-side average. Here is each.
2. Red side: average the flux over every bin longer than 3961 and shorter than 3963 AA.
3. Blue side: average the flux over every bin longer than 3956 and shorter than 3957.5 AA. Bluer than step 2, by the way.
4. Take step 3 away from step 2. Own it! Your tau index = -1.7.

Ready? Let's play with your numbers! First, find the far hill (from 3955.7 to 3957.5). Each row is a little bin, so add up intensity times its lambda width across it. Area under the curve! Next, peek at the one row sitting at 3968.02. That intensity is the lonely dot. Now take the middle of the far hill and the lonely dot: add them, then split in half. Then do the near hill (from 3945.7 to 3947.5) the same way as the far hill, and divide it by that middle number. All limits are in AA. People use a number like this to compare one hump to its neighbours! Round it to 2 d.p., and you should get 1.54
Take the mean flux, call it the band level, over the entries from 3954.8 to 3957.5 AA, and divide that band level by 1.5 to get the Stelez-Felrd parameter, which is 14.3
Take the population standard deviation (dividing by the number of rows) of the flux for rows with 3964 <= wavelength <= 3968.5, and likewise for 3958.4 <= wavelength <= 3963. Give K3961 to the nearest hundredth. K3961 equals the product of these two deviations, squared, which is 1.16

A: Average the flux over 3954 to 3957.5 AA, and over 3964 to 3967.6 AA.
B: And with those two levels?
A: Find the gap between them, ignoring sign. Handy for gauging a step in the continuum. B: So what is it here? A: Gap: 6.3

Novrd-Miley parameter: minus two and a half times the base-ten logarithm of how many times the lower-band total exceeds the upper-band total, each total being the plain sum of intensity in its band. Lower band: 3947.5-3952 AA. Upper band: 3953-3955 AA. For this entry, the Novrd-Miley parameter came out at -1.0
